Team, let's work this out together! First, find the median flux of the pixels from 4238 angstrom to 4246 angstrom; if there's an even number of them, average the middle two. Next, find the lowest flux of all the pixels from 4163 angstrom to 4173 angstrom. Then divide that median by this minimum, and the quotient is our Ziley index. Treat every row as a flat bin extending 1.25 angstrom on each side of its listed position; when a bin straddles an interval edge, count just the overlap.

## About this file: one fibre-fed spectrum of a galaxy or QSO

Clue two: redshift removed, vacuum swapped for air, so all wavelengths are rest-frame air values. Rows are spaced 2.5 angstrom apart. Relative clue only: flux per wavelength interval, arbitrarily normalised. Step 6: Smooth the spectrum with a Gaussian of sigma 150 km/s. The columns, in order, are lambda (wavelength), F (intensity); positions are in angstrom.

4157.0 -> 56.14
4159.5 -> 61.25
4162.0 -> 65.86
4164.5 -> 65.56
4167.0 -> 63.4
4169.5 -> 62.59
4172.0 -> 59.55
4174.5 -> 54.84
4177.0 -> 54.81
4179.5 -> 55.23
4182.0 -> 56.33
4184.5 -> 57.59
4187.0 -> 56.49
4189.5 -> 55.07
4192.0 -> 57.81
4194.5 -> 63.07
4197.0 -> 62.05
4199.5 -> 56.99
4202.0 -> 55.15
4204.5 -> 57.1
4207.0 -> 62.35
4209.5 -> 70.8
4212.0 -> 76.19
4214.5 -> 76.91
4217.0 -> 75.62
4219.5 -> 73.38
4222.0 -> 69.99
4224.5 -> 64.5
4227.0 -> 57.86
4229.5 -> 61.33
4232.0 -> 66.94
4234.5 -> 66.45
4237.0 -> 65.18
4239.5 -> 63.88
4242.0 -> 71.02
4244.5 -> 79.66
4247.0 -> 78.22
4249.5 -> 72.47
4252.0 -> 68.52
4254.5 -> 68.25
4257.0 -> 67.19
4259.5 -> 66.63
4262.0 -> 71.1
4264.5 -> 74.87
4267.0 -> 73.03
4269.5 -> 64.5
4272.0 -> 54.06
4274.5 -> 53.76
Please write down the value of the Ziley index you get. 1.19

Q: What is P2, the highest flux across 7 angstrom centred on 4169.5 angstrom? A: 63.4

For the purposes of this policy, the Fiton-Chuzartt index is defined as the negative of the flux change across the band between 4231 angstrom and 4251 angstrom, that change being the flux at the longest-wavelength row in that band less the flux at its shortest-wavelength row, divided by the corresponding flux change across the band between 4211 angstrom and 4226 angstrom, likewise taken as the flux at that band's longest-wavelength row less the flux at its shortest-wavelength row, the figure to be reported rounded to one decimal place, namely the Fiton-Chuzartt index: 0.5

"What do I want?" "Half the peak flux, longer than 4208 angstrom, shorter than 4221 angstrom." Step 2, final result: 38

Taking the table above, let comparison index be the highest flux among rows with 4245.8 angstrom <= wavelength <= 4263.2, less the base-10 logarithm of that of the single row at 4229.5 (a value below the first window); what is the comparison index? 76.4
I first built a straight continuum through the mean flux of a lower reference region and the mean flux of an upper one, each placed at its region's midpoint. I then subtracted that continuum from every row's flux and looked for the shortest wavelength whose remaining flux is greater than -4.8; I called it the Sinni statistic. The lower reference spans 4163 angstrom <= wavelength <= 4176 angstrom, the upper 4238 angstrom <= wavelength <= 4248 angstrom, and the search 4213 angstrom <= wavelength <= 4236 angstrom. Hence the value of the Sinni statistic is 4214.5 angstrom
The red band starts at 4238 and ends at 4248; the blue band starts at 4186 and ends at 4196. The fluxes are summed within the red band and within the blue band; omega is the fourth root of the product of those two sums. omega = 16.15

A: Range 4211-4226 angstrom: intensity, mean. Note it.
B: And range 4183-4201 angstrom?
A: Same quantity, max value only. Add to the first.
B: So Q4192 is 136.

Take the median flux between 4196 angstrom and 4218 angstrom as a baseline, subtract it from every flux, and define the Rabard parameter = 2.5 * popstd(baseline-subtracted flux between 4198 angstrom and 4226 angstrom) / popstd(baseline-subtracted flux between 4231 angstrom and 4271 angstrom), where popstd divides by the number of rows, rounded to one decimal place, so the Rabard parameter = 4.3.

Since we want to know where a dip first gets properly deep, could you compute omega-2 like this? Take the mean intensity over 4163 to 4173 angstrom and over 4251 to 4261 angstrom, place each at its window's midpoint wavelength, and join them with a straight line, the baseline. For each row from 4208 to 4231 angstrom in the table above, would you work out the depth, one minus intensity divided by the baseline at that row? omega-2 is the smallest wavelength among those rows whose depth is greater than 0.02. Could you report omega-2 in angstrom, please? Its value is 4224.5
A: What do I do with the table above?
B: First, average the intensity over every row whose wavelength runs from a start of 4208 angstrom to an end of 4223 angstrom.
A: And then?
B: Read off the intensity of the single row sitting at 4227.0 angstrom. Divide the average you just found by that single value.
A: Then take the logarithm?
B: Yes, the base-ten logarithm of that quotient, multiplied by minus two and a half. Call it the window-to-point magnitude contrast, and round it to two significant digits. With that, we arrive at -0.26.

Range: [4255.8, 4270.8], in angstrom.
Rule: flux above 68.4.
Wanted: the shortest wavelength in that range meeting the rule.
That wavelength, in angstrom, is 4262.0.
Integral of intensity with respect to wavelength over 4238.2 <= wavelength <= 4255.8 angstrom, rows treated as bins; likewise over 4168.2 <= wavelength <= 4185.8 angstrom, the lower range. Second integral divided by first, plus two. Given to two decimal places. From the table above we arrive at 2.80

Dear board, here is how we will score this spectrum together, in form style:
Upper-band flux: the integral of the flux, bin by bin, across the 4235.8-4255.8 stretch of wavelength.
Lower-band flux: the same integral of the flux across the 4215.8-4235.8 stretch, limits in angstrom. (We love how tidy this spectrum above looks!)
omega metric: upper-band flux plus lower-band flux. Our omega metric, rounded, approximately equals 2758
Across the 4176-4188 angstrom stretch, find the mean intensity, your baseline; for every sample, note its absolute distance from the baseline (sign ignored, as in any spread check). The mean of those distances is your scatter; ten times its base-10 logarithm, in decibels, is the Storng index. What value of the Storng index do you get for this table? -0.7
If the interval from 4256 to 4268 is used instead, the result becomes 4.7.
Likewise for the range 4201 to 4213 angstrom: 8.7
